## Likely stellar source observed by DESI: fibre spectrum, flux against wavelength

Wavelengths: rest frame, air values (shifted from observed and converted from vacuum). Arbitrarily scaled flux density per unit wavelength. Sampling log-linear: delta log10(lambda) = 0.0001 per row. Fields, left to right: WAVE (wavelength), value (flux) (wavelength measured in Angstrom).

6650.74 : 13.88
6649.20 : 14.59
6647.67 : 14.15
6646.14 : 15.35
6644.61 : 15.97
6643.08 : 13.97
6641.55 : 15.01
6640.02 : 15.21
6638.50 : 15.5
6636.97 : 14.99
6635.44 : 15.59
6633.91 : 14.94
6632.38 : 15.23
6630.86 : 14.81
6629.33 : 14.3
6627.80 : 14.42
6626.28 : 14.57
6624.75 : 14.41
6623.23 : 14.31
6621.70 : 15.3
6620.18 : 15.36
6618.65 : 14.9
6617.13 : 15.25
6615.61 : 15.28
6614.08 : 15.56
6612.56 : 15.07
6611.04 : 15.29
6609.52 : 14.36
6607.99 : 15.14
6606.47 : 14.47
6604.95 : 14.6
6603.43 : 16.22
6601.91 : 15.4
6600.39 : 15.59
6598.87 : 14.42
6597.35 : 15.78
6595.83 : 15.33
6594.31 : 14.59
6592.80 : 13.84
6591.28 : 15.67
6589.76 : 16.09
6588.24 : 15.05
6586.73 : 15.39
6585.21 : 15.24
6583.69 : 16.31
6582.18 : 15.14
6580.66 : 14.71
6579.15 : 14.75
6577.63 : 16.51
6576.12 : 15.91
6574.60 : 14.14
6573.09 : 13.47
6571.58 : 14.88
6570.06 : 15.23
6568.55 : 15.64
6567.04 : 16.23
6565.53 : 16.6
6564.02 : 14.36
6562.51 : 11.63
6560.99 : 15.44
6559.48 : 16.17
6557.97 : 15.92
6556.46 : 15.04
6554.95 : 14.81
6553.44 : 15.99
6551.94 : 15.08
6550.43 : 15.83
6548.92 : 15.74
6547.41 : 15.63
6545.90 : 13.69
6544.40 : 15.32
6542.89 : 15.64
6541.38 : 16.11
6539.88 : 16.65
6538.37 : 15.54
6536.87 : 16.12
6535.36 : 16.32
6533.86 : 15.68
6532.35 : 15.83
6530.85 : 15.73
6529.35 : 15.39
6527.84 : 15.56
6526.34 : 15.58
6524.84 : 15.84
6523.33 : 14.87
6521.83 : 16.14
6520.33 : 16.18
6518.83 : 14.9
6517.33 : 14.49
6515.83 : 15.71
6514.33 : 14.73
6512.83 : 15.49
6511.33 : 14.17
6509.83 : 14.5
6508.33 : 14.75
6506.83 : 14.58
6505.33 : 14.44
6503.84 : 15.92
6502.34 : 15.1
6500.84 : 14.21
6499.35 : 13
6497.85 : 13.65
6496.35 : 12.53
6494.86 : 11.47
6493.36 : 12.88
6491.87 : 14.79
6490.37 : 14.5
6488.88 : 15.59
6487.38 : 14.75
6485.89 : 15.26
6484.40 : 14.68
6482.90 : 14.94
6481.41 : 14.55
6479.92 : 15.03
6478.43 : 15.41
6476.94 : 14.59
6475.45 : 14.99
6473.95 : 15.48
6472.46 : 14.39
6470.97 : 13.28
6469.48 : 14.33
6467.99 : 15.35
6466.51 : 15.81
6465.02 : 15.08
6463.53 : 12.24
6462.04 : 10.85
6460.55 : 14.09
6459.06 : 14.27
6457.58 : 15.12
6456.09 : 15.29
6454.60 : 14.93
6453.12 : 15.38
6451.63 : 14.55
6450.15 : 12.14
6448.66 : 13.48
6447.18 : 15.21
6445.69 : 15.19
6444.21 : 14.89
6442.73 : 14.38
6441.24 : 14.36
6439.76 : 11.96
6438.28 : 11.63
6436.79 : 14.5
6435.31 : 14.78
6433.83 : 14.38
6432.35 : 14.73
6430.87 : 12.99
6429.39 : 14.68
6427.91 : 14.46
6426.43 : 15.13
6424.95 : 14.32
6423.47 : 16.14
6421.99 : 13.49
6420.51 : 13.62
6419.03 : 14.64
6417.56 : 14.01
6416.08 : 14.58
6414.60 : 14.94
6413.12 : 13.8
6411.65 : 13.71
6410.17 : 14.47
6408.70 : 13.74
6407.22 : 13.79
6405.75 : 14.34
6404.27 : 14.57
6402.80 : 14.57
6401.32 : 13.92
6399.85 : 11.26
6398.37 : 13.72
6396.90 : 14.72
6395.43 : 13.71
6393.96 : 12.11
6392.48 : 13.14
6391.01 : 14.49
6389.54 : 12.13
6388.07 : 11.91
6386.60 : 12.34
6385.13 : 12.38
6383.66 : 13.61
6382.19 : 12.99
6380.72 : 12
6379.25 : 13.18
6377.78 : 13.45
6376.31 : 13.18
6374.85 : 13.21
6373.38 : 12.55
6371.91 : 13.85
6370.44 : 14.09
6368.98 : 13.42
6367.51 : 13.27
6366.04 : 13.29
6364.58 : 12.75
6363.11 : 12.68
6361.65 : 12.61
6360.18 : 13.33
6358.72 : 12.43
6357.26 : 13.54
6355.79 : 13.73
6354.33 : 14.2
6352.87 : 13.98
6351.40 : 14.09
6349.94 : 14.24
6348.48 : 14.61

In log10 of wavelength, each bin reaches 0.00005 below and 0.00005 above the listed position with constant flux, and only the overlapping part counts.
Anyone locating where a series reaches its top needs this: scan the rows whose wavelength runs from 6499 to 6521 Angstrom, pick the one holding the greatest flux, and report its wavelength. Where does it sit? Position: 6520.33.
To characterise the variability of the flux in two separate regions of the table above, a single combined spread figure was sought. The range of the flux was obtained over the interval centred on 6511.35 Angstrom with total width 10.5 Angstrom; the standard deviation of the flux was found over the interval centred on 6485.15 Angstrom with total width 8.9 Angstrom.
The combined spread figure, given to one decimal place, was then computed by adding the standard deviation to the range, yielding 1.9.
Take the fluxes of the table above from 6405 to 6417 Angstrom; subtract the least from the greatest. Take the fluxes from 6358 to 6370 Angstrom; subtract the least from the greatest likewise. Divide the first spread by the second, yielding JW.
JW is 1.2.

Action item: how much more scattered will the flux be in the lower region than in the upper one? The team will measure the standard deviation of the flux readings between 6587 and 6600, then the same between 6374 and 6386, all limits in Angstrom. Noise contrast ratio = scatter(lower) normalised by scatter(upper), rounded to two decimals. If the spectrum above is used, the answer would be 0.71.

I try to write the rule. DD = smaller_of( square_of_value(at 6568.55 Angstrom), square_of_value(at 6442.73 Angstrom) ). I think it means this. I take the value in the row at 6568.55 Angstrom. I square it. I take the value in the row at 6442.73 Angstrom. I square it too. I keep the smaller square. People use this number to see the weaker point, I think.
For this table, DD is 207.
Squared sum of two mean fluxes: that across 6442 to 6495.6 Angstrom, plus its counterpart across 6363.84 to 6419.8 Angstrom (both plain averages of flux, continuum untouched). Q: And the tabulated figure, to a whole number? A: 778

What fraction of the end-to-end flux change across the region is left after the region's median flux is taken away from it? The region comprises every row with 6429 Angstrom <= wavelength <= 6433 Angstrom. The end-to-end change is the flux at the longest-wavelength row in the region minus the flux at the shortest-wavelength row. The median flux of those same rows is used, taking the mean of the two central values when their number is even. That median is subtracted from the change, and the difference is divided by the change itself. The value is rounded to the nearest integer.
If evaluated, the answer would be -293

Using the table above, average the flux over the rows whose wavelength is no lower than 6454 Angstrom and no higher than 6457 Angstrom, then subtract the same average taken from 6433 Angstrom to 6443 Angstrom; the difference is 1.4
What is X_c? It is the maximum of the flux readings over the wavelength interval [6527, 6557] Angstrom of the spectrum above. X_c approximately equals 16.65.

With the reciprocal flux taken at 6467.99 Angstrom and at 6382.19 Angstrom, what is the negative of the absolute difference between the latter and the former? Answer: -0.0118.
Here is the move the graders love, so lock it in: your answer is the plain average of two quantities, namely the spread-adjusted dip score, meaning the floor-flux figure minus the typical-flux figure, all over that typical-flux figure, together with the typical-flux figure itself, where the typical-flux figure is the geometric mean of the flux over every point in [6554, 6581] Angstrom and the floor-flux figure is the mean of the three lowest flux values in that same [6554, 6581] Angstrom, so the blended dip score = 7.45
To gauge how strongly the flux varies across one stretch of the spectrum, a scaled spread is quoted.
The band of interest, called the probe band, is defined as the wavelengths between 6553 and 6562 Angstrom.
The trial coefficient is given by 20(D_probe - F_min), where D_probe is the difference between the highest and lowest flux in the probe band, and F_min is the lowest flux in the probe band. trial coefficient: -269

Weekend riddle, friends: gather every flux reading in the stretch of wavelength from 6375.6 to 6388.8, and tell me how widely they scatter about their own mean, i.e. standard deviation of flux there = 0.6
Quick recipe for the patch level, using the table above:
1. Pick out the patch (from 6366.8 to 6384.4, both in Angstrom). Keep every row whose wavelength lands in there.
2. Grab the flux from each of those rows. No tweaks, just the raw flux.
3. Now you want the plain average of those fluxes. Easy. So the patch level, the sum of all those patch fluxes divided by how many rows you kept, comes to 13.2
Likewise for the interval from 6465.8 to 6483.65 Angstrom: 14.8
